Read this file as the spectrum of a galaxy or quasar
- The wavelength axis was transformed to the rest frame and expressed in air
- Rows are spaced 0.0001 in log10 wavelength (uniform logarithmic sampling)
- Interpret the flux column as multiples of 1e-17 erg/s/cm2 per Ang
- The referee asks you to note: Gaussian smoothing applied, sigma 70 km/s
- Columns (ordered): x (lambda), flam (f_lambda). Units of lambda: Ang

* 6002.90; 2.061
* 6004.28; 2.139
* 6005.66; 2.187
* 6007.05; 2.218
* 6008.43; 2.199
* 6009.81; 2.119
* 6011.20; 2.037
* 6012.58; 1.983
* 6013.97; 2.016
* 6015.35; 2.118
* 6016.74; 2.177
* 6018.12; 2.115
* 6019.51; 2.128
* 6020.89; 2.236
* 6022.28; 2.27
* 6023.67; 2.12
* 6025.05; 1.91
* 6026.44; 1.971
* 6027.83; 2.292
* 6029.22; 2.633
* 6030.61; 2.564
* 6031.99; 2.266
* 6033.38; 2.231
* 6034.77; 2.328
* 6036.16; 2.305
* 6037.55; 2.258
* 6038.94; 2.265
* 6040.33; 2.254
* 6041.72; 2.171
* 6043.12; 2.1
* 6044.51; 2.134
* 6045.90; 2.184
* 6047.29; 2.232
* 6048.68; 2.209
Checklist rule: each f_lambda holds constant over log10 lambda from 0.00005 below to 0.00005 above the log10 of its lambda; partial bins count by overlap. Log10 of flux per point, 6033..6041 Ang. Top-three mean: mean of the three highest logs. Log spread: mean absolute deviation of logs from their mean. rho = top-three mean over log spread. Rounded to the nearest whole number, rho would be 66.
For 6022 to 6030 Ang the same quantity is 10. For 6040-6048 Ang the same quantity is 39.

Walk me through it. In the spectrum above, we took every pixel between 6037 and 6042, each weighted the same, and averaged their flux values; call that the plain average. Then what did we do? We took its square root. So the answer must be 1.50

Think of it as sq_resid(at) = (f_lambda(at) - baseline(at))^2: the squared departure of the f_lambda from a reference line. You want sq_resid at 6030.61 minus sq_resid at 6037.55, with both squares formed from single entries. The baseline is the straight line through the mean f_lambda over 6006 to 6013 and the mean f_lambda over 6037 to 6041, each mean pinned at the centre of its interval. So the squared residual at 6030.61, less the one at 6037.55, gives 0.12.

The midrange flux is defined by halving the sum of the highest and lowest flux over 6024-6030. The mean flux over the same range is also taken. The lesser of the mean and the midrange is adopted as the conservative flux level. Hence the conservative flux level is 2.20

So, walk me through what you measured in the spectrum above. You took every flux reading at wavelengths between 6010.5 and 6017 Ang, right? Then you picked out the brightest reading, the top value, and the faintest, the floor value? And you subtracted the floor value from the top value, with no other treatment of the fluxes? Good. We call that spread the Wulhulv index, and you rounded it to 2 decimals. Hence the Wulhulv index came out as 0.19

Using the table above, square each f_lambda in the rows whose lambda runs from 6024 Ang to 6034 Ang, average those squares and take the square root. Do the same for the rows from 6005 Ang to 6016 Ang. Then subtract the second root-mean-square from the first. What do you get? 0.17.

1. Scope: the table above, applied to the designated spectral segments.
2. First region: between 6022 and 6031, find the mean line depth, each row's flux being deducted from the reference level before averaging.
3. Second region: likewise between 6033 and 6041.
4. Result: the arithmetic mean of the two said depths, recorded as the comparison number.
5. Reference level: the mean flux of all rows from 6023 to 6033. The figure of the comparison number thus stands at -0.01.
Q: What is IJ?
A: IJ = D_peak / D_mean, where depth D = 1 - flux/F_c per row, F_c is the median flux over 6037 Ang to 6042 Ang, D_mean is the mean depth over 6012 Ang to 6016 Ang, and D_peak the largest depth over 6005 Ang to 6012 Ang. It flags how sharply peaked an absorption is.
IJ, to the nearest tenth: 1.0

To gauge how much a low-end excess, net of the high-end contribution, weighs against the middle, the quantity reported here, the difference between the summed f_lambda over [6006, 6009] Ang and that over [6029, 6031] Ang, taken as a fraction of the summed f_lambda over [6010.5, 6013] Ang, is -0.19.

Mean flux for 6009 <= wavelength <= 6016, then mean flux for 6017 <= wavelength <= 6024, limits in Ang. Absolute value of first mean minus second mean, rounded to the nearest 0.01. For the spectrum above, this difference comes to 0.12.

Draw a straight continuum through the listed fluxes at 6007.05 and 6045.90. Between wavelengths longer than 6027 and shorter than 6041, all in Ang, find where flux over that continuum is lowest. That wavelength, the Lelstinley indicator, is 6033.38 Ang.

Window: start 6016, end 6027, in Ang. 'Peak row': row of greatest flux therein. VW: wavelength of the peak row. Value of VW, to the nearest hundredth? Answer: 6022.28 Ang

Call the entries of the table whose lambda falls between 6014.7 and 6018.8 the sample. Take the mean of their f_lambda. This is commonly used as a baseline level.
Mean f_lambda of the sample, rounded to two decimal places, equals 2.14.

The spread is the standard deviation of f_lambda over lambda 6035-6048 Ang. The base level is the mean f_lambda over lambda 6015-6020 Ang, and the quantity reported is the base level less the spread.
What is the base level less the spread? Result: 2.07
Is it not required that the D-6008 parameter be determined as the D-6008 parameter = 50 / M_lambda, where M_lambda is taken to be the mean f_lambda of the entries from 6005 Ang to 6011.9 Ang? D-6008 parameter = 23.2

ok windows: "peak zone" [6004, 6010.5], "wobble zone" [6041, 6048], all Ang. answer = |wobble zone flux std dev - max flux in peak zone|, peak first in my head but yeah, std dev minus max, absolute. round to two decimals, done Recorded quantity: 2.17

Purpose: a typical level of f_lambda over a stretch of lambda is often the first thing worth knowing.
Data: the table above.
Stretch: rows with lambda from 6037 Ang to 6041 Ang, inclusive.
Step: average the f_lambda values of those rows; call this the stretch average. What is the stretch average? 2.26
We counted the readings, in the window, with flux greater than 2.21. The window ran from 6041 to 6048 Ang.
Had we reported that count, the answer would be 1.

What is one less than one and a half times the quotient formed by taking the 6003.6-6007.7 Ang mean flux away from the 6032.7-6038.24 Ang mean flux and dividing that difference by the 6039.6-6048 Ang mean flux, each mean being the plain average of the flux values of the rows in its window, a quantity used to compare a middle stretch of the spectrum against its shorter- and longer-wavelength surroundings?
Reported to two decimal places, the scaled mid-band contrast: -0.93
